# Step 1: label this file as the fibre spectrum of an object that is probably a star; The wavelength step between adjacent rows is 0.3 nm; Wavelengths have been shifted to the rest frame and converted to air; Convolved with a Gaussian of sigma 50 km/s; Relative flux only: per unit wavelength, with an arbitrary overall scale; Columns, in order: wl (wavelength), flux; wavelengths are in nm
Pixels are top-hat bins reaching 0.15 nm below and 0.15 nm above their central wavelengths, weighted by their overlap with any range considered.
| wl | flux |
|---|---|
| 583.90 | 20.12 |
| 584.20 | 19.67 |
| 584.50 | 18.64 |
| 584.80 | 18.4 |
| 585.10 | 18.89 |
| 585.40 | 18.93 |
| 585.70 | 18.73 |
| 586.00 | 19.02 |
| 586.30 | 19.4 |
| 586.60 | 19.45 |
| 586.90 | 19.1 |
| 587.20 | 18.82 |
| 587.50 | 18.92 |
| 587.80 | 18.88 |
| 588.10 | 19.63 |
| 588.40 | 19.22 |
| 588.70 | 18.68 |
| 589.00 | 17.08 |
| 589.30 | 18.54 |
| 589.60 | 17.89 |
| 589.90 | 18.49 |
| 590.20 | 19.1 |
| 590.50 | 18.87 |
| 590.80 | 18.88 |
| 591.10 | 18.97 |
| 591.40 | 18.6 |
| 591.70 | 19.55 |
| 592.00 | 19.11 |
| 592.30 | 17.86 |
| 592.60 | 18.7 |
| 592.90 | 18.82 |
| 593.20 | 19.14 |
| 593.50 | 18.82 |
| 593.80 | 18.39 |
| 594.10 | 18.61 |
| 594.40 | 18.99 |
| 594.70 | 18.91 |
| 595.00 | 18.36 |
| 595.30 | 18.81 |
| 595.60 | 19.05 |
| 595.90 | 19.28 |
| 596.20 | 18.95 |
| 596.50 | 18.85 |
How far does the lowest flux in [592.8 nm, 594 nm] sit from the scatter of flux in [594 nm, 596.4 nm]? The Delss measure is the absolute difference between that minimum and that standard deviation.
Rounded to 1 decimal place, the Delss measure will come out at 18.1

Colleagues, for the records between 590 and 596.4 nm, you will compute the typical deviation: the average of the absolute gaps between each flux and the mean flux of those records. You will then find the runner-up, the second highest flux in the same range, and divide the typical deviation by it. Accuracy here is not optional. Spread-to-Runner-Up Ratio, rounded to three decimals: 0.013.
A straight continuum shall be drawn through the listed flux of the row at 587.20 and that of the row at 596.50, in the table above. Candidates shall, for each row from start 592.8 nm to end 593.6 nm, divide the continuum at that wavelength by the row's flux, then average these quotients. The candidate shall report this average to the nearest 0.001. 0.995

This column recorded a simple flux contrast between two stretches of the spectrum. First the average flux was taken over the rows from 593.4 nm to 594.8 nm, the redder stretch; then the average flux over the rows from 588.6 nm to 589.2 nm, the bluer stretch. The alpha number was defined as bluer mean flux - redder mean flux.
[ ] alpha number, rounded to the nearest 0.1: -0.9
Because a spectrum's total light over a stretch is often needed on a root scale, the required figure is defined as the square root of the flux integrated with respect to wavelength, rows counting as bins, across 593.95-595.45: 5.30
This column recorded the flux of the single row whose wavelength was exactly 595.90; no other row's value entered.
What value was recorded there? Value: 19.28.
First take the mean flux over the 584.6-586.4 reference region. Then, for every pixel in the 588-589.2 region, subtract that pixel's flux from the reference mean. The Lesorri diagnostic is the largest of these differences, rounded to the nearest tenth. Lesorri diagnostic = 1.8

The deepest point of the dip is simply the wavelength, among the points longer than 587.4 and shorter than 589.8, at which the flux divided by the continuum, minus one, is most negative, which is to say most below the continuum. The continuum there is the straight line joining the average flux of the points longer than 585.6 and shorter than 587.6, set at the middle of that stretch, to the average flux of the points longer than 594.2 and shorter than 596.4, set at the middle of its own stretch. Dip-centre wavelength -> 589.00 nm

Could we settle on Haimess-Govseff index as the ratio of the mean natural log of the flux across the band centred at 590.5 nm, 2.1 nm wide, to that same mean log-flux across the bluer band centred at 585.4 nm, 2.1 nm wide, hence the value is 1.00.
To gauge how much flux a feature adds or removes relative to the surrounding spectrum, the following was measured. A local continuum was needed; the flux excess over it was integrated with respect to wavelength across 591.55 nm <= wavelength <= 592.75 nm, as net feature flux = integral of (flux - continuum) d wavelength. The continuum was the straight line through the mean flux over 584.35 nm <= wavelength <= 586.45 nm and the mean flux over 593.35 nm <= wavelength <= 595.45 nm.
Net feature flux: 0.1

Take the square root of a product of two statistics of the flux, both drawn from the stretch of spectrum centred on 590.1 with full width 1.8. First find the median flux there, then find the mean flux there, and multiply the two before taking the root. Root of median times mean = 18.7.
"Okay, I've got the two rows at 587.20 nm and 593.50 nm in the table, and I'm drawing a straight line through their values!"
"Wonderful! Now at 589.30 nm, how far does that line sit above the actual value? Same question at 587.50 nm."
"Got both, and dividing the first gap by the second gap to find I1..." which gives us -3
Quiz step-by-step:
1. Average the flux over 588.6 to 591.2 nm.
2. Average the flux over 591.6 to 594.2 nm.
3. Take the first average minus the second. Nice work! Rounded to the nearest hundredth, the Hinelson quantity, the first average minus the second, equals -0.28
